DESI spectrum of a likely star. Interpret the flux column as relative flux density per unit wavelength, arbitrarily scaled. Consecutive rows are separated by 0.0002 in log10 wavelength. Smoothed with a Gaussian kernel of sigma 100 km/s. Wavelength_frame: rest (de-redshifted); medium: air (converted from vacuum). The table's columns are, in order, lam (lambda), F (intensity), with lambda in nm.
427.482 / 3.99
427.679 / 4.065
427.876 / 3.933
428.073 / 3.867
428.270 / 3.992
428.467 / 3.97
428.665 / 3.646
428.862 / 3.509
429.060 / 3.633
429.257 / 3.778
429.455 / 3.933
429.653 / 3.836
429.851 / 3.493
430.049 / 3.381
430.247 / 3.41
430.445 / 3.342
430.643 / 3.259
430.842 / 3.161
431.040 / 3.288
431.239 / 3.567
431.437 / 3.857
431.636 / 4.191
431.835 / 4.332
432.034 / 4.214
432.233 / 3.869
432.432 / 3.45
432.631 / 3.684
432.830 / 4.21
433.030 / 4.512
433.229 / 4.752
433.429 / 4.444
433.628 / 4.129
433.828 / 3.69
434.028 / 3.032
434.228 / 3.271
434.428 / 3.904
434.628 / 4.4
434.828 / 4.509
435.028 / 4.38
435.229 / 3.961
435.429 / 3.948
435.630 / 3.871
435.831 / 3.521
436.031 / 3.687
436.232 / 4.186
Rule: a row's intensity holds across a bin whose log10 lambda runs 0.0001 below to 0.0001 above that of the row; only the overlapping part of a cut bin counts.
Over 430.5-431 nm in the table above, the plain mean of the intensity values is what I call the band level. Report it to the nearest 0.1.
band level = 3.2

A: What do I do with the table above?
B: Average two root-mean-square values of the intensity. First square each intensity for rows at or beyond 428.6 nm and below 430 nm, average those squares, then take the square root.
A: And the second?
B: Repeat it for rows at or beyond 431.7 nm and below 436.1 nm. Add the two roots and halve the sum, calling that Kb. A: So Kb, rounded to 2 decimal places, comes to 3.85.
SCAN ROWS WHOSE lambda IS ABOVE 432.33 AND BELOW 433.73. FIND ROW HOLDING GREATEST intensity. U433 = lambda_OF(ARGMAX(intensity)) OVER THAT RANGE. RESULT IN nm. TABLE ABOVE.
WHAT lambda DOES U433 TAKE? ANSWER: 433.229 nm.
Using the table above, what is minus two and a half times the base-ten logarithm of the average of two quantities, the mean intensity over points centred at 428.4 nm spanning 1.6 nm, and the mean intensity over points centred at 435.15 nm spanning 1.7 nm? -1.49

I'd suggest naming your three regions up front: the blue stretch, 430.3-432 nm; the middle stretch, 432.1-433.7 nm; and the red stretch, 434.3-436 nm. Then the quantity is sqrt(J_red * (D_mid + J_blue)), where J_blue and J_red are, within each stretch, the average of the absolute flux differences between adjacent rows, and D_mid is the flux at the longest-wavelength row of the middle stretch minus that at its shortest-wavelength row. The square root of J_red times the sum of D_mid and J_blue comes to 0.32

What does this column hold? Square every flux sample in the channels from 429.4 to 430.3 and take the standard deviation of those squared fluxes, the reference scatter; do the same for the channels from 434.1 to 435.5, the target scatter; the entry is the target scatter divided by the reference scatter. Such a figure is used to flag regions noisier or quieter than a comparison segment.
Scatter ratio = 1.8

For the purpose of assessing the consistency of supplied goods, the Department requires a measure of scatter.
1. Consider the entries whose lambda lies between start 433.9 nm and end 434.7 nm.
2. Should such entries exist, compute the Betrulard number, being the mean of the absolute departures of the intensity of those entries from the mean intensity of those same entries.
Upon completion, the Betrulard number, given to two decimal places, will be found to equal 0.50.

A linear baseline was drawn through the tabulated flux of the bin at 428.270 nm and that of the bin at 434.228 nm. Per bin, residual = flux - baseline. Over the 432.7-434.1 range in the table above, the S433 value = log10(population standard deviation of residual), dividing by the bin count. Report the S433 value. -0.3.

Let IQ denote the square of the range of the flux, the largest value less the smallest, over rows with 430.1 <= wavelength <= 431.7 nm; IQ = 1.1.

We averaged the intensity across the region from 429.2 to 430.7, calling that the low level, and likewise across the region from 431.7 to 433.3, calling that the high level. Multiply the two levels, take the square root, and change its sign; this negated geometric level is -3.83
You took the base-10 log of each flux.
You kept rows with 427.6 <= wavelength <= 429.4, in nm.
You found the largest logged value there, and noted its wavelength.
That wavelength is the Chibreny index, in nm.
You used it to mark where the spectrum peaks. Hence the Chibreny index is 427.679 nm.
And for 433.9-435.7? 434.828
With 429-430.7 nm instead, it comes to 429.455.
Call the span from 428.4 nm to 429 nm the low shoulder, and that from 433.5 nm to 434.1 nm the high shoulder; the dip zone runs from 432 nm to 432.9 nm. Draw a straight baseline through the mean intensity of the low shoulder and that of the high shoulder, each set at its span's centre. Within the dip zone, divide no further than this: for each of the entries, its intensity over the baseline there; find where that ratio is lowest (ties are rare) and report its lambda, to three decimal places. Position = 432.432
